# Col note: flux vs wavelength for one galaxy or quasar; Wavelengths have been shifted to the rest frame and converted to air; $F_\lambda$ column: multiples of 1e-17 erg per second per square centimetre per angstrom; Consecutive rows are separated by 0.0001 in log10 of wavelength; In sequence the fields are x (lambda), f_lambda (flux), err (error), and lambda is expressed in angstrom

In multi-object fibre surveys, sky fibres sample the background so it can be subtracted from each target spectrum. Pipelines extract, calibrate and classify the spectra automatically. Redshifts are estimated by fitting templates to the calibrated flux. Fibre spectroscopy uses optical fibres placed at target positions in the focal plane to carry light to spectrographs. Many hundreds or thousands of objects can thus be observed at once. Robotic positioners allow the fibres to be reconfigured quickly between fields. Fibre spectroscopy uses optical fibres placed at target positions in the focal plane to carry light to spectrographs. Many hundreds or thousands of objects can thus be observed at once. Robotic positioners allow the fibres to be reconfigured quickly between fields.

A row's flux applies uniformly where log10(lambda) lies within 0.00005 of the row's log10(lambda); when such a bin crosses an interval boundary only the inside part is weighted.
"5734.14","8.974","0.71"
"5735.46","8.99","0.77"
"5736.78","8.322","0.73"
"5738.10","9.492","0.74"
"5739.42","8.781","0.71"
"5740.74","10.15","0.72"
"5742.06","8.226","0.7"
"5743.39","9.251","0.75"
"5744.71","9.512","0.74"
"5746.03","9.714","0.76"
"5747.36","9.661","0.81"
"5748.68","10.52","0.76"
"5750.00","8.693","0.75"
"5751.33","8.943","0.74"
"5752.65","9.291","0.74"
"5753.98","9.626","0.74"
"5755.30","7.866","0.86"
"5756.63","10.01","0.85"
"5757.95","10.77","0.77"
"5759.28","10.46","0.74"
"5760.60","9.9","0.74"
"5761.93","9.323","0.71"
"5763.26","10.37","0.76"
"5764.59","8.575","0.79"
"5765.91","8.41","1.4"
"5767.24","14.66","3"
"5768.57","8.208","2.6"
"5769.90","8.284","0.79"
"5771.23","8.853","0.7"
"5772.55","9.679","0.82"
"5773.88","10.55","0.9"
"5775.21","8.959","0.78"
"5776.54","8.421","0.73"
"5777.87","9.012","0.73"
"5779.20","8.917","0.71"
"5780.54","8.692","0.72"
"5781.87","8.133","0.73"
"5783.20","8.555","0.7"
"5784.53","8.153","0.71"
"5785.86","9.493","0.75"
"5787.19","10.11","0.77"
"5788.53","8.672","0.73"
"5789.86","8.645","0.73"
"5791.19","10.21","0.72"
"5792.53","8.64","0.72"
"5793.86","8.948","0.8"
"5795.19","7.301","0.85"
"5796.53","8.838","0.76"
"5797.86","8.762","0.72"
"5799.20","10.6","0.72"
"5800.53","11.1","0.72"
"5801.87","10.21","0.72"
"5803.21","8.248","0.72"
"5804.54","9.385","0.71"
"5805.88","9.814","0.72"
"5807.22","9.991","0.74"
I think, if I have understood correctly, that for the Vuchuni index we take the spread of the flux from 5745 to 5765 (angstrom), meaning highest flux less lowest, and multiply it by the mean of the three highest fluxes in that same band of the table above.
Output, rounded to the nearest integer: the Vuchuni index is 31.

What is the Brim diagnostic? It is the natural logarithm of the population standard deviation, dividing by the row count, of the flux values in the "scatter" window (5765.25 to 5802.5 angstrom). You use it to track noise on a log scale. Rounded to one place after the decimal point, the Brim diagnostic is 0.3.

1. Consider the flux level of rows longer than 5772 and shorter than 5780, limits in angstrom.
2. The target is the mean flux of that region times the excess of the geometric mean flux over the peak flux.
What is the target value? -12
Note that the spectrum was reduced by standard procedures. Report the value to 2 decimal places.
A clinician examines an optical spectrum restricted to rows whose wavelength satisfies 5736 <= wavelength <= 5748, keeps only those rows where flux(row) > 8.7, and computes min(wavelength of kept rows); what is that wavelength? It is 5738.10 angstrom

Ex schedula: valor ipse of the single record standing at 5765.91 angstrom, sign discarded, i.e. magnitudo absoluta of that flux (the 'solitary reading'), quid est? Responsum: 8.4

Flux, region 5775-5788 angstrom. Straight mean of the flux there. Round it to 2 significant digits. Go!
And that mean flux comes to 8.8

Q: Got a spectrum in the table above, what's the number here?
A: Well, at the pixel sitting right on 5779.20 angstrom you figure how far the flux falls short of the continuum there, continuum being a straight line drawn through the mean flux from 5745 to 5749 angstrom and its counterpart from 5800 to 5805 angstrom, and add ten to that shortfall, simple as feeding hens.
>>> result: 10.9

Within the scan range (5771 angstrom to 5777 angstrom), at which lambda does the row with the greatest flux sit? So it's 5773.88 angstrom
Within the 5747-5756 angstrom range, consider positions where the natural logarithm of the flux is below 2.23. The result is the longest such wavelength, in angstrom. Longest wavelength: 5755.30 angstrom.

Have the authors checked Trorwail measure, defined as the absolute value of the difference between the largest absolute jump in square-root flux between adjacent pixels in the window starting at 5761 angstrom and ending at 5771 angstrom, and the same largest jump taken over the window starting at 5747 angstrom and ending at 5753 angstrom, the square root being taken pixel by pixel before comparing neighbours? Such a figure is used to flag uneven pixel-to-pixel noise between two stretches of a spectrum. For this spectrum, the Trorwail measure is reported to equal 0.669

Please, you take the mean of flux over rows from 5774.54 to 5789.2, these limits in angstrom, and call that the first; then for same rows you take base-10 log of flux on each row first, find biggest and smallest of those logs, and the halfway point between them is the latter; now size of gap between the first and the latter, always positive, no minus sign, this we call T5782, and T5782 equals 7.9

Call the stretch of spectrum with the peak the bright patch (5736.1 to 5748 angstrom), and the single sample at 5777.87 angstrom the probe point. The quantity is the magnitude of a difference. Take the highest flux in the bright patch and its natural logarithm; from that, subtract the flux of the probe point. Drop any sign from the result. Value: 6.69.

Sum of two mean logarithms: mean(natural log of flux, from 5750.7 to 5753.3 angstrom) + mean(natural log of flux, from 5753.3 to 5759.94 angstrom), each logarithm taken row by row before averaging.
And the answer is 4.48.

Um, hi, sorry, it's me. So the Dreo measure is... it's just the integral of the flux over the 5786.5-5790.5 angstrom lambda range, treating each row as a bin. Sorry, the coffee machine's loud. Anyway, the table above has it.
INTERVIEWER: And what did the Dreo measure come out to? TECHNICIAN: 36.6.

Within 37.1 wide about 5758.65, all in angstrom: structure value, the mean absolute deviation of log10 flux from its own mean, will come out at 0.039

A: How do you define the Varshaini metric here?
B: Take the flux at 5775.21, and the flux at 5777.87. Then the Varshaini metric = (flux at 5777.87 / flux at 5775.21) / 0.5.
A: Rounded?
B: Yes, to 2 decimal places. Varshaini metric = 2.01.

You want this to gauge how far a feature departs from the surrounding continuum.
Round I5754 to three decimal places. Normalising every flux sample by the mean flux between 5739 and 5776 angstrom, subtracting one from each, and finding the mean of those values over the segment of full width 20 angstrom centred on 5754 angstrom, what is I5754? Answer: 0.010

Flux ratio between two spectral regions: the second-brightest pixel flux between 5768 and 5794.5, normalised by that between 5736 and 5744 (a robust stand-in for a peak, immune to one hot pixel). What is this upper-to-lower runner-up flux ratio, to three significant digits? 1.08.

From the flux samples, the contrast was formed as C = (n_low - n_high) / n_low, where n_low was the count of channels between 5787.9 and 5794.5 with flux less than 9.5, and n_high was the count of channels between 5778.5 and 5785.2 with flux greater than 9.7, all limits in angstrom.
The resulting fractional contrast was 1.00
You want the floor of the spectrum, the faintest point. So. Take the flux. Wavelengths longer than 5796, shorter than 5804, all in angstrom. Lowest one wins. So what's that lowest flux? 8.248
